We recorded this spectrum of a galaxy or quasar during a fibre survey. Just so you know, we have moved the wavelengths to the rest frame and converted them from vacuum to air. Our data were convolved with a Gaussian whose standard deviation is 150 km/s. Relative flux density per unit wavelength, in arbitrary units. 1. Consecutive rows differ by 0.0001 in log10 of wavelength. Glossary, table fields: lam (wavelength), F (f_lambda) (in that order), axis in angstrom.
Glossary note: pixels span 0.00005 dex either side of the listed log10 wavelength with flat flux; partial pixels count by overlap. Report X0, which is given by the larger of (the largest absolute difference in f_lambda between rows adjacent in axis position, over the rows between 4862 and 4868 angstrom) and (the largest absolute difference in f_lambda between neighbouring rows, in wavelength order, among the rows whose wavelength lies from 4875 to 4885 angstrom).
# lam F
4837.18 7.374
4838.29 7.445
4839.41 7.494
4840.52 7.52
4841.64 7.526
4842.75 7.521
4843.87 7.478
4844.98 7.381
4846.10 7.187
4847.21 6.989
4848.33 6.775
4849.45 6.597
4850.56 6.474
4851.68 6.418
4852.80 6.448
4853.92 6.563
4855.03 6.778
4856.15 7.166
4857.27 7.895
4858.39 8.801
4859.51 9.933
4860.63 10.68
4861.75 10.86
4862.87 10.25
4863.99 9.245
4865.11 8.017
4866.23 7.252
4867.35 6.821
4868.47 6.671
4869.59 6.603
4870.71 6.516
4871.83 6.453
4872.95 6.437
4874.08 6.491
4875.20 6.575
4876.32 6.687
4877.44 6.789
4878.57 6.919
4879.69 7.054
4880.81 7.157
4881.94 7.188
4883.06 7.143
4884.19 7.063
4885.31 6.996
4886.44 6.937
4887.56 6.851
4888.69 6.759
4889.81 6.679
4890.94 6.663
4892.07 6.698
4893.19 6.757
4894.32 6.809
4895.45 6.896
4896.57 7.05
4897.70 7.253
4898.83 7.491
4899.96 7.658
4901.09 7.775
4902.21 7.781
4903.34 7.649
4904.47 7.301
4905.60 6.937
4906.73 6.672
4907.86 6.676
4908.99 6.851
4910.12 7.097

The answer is 1.23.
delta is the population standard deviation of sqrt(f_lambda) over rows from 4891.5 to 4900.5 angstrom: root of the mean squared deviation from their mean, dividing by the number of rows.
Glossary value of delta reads 0.06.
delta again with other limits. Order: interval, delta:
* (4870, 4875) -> 0.01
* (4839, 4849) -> 0.05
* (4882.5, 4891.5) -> 0.03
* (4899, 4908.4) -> 0.08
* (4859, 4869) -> 0.27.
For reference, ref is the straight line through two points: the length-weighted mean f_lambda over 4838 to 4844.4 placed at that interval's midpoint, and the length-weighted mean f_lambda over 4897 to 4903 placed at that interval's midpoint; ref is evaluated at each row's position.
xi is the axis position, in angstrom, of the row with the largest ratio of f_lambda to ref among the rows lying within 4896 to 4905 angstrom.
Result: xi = 4902.21 angstrom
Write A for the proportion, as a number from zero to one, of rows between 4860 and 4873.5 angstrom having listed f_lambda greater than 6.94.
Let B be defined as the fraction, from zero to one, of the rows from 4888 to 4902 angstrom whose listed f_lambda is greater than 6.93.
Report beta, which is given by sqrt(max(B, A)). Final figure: 0.71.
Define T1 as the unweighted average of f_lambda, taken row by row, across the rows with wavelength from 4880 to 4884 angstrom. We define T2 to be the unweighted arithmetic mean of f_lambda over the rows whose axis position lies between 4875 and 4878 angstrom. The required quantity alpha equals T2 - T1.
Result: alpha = -0.5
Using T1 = 7.2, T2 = 6.68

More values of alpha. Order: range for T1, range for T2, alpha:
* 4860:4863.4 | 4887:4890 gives -3.8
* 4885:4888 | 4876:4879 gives -0.1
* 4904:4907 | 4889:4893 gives -0.3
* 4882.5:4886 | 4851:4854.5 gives -0.6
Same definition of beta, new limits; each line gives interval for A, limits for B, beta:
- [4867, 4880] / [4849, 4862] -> 0.71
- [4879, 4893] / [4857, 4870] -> 0.87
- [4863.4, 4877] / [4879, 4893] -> 0.76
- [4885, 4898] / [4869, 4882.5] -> 0.50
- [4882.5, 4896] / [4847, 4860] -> 0.65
